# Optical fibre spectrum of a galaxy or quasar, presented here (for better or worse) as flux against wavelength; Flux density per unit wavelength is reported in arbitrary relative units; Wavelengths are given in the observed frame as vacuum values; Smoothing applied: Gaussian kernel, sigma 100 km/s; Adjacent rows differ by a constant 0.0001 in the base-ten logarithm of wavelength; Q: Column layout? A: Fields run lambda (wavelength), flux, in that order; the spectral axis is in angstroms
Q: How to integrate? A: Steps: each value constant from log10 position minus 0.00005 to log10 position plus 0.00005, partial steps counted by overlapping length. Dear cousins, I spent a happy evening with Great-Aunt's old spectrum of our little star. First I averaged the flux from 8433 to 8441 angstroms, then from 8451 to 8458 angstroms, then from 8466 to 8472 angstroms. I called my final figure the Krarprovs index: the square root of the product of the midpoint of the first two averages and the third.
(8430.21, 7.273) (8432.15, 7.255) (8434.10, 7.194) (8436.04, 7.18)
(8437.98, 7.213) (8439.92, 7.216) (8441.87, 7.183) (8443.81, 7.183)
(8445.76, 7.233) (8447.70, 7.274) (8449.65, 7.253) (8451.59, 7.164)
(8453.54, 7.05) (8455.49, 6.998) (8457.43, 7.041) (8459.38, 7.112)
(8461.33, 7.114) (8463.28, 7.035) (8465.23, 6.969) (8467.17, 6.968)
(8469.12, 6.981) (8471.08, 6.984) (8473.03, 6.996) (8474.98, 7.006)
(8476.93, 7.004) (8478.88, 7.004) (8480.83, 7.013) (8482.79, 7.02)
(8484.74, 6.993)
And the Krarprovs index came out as 7.05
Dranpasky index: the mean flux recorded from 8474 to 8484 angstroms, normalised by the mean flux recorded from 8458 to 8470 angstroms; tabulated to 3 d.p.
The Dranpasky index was 0.997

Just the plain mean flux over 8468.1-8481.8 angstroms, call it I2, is 7.00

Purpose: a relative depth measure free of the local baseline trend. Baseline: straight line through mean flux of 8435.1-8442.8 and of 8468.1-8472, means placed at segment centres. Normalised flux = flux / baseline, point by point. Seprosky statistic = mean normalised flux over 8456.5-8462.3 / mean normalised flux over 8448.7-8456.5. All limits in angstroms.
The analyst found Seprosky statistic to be 1.00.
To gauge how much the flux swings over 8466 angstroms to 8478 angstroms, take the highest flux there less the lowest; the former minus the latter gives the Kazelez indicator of 0.04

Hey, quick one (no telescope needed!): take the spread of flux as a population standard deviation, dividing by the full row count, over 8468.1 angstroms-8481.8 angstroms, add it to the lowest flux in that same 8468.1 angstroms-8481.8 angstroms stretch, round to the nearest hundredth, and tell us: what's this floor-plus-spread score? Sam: 6.99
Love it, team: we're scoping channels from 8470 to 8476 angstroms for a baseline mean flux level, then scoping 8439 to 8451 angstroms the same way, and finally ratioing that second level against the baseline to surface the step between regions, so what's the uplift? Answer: 1.033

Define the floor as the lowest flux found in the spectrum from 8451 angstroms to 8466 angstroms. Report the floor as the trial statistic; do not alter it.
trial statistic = 6.969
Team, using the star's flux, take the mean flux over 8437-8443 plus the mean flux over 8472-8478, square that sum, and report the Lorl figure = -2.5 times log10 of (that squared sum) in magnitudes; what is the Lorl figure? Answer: -5.76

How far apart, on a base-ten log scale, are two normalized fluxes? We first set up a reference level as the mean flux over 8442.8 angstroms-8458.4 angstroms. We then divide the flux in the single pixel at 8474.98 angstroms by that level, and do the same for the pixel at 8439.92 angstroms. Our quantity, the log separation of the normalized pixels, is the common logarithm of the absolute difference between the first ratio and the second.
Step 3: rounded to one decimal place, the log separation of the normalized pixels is -1.5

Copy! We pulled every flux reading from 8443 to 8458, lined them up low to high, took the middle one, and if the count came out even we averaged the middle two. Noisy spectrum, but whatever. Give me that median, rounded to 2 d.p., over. 7.17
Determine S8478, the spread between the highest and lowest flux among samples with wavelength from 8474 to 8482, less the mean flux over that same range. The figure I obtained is -7.00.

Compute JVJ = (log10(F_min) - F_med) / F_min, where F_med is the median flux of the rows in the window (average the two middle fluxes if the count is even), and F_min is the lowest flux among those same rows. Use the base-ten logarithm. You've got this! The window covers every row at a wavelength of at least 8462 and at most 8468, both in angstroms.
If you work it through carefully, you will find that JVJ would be -0.879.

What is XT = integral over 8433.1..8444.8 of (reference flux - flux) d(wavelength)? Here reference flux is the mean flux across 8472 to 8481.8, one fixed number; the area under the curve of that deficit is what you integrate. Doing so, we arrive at -2.2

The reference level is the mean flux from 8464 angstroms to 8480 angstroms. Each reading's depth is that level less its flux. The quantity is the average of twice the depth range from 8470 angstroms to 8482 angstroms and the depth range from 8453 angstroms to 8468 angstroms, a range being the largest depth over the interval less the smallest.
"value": 0.10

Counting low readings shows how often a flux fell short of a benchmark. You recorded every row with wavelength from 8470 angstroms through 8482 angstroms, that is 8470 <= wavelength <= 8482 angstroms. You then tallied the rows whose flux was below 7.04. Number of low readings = 6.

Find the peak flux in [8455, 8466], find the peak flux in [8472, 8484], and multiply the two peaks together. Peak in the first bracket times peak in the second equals 49.9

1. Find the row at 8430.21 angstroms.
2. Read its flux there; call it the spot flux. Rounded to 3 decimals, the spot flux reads 7.273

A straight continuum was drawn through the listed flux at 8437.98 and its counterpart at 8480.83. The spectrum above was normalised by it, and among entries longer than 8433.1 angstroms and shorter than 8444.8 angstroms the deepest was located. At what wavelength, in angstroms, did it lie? 8436.04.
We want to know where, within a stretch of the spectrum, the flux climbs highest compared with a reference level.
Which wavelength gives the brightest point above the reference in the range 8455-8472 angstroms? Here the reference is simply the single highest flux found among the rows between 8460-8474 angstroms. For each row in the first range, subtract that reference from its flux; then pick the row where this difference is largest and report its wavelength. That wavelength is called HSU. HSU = 8461.33 angstroms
